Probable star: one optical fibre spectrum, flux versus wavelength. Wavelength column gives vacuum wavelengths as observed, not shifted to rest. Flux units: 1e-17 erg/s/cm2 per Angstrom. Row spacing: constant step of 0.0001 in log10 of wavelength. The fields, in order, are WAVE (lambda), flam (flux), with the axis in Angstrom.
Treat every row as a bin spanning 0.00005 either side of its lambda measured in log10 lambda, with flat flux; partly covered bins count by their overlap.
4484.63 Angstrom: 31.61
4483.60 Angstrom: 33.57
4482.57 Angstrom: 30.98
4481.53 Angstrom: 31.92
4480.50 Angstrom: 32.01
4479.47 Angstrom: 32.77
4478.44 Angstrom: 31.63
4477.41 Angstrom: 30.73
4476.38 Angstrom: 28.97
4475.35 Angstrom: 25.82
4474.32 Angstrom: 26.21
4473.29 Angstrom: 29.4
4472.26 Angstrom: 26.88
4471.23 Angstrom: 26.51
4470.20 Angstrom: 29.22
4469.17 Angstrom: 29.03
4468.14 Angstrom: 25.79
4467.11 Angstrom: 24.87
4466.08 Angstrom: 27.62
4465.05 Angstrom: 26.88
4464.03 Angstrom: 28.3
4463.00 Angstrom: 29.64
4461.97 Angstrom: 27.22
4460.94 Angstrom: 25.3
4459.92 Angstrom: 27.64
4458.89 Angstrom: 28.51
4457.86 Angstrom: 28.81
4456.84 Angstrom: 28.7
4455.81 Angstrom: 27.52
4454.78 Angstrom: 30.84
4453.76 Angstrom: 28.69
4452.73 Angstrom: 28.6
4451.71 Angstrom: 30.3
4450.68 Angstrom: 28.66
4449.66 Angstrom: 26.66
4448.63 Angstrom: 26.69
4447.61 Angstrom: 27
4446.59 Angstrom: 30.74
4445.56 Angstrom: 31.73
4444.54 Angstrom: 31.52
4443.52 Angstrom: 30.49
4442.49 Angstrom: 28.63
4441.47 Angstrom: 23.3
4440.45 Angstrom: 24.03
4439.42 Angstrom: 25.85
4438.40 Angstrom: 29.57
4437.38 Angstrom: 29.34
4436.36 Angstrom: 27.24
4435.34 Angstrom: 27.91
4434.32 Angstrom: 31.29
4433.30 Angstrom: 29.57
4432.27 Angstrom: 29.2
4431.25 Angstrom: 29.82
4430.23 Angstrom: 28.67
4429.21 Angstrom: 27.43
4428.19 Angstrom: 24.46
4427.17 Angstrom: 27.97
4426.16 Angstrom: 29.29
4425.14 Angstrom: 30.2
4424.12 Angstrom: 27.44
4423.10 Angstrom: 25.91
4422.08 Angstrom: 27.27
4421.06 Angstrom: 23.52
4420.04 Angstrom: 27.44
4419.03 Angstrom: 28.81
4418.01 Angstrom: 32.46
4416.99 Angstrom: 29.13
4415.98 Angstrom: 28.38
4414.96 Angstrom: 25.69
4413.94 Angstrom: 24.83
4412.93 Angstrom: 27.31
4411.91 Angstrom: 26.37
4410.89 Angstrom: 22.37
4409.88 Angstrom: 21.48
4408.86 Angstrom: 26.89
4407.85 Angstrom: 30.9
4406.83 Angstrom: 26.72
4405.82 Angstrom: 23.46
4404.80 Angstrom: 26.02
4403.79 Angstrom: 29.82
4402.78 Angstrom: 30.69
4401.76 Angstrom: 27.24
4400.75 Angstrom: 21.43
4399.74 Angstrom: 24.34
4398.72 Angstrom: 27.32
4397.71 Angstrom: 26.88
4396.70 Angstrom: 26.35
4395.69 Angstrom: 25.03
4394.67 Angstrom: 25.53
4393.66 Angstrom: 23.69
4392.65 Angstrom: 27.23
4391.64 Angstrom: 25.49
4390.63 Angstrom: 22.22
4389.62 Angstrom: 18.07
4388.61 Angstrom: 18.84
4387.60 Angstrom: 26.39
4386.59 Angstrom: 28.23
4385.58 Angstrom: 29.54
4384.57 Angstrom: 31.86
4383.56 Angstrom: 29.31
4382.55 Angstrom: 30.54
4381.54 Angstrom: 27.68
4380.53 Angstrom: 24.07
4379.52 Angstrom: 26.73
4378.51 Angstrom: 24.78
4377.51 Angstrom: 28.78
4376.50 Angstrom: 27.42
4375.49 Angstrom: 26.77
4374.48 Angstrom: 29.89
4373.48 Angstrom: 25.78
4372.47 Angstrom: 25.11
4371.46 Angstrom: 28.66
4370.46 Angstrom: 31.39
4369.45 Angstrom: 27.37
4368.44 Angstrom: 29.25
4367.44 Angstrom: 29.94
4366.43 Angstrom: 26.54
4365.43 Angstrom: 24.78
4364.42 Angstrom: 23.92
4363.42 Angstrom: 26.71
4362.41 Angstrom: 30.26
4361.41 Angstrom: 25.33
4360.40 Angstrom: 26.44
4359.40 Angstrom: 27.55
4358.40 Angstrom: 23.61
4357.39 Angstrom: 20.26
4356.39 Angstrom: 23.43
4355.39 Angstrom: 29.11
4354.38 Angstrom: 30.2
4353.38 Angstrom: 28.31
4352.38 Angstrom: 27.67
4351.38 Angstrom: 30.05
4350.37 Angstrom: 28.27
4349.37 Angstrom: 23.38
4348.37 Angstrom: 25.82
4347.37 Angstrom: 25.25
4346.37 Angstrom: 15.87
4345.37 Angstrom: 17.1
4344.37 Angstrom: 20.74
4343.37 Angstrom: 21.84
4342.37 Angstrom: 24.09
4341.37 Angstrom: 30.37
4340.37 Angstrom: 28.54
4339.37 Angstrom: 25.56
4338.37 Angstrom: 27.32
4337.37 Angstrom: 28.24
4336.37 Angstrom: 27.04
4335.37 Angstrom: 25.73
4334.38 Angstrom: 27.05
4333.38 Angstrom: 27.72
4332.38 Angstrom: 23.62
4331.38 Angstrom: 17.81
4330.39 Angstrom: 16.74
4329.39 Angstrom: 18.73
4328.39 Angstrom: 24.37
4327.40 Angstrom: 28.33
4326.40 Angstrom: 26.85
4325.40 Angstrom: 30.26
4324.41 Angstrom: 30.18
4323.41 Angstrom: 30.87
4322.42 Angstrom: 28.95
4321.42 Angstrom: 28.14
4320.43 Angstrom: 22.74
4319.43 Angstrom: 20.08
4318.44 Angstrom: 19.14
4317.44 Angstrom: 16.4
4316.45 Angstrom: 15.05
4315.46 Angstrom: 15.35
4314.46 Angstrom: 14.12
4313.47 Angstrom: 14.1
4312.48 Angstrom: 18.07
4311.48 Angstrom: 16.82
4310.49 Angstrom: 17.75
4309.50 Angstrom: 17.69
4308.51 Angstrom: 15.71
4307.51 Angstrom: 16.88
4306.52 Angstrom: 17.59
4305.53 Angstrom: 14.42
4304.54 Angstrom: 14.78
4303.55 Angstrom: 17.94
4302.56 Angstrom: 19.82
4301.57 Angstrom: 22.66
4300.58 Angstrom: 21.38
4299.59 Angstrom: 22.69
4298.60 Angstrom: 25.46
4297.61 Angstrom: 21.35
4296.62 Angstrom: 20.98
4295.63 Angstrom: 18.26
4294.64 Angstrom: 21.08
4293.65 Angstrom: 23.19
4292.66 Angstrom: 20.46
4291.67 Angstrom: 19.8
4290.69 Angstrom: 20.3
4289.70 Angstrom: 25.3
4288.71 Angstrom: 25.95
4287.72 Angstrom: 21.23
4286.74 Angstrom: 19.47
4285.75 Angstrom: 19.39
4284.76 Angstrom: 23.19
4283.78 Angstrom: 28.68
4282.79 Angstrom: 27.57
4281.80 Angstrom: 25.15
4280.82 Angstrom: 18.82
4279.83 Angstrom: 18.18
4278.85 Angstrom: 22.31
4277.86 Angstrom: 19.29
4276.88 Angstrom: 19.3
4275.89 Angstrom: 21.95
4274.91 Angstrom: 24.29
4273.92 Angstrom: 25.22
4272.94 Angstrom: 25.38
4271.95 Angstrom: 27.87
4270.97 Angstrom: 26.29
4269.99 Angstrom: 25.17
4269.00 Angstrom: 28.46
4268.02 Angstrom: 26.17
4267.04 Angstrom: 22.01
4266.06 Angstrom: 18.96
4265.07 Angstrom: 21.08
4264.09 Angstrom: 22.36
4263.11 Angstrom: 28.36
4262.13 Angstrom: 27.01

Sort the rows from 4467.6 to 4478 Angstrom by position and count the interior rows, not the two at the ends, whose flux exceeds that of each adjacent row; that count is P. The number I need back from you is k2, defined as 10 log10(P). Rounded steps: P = 2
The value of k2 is 3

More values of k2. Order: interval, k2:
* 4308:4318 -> 5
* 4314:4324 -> 0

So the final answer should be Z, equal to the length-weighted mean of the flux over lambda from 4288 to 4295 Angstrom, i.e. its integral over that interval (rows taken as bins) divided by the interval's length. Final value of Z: 22.3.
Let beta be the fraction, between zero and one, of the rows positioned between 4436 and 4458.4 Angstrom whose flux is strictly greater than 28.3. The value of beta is 0.64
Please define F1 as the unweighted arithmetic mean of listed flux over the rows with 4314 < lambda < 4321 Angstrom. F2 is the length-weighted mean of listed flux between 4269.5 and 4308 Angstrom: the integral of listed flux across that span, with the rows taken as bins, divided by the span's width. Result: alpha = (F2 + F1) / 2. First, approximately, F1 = 18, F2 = 22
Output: 20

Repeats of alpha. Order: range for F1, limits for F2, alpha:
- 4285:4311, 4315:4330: 22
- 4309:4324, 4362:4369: 23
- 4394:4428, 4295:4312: 23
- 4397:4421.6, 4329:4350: 25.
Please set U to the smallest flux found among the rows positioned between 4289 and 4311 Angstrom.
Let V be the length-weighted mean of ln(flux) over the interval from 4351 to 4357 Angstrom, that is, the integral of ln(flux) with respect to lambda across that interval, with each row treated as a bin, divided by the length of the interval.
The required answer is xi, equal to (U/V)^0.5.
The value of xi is 2.1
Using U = 14.42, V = 3.33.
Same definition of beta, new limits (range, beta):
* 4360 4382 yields 0.32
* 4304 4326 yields 0.18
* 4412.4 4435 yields 0.50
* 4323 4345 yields 0.27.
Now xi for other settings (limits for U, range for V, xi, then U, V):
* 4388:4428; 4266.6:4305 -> 2.4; 18.07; 3.10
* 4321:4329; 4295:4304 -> 2.8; 24.37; 3.05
